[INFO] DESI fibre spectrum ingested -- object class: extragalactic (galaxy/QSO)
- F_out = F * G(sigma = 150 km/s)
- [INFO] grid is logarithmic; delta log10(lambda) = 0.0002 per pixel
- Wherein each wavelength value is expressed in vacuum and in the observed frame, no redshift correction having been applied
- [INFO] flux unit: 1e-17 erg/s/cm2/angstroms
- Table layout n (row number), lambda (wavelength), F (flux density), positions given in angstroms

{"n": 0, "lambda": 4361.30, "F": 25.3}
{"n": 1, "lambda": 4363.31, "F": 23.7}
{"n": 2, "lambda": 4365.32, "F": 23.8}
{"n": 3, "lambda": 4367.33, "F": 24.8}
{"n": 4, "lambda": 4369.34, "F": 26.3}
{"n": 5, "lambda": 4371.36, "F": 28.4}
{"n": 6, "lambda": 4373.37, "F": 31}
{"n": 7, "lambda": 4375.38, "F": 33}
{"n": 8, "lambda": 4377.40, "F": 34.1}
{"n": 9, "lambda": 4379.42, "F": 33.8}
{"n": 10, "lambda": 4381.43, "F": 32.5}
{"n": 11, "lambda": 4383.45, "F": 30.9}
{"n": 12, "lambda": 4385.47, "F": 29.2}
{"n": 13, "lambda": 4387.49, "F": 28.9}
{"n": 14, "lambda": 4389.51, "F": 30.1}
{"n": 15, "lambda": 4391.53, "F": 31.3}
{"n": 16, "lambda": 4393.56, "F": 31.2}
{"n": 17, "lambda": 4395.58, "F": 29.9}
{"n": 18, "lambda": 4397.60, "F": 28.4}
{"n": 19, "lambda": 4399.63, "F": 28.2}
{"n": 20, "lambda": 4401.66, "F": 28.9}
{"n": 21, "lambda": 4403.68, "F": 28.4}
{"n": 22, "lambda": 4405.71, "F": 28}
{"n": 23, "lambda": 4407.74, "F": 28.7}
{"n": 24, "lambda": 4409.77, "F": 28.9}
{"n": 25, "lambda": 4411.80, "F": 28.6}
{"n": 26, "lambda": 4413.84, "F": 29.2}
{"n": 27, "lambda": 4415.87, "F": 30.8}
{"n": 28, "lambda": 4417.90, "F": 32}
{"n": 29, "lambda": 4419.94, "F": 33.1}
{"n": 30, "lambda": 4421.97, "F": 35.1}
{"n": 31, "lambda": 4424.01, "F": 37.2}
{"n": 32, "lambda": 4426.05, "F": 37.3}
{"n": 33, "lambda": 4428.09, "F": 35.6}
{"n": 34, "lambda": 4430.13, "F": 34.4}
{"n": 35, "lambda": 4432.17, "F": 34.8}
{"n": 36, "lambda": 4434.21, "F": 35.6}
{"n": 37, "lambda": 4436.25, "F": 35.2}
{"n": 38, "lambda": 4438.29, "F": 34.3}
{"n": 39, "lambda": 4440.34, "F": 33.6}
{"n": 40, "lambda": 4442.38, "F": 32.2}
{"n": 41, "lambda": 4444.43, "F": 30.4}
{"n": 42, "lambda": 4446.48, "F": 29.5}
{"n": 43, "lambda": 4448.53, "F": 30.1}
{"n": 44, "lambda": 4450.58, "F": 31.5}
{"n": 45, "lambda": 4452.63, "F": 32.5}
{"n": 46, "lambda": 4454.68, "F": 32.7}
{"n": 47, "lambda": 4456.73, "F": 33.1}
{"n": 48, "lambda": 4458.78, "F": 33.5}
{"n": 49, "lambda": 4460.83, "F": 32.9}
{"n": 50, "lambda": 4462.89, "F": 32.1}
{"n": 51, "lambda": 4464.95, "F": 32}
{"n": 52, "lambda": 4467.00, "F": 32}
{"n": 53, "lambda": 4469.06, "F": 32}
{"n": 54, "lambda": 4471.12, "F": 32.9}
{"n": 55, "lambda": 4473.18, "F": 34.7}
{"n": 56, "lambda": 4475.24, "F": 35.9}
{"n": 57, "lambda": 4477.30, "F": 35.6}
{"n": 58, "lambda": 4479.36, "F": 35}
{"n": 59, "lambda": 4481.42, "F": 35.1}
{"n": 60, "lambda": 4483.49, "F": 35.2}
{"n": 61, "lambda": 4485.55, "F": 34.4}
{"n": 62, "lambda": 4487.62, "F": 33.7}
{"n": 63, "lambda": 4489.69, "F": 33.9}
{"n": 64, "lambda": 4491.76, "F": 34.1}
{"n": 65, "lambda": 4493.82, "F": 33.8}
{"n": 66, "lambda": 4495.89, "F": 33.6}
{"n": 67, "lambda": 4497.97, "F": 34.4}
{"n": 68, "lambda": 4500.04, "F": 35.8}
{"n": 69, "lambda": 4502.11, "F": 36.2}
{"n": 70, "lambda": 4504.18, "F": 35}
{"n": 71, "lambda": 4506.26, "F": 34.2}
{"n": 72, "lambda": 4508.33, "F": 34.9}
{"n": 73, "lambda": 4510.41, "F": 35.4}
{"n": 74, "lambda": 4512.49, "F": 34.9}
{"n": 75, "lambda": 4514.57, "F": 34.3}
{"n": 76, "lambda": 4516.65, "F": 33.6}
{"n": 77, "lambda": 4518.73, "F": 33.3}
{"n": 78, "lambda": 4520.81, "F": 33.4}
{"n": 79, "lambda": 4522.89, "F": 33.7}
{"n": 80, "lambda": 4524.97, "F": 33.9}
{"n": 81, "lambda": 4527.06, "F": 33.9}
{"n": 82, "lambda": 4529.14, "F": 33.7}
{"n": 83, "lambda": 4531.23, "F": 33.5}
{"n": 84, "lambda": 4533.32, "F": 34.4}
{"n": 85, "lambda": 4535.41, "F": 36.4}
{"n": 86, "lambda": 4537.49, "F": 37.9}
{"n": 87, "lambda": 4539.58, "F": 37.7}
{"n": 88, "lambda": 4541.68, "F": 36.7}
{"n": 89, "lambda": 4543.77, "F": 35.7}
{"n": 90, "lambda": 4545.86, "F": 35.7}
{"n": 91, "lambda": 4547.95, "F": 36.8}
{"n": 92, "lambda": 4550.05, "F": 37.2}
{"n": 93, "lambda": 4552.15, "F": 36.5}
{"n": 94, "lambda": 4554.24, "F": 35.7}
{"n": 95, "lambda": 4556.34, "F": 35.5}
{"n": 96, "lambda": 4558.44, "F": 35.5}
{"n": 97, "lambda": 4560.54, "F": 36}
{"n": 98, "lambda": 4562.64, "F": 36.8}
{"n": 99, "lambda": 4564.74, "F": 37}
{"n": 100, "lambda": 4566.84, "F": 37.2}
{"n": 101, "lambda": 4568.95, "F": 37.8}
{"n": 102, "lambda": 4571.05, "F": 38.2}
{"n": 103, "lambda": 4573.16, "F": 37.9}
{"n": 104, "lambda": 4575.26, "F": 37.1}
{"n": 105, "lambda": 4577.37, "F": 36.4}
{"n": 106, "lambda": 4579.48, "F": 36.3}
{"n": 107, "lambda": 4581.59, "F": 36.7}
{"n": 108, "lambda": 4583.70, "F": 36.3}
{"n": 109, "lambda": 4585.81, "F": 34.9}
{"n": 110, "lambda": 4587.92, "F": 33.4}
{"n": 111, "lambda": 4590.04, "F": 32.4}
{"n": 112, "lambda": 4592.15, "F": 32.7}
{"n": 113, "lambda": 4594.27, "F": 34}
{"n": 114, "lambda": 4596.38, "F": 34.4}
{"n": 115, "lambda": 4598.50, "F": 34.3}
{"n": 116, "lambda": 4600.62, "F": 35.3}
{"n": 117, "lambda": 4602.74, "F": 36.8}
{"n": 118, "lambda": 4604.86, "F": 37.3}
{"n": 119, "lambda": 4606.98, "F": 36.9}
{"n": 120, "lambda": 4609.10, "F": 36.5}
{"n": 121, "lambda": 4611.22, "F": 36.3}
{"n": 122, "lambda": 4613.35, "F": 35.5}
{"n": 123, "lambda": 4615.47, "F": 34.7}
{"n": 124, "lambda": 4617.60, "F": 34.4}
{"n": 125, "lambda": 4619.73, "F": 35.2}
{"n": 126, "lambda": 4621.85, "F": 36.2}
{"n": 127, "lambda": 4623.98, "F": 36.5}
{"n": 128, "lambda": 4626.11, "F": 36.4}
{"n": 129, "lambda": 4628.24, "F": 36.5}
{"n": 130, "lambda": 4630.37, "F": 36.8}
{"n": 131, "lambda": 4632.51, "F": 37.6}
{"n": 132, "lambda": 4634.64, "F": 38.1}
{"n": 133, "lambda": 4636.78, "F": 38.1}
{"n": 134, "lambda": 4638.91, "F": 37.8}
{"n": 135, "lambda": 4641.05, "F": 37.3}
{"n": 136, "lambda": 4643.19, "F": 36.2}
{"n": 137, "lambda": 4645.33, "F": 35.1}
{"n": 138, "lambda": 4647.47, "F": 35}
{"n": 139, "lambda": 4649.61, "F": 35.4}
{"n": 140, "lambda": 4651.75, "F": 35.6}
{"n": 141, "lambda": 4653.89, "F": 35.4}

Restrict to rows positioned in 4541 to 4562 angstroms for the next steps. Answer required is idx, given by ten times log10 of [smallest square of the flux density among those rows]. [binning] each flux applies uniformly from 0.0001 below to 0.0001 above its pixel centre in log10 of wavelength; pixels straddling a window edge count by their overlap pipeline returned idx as 31.0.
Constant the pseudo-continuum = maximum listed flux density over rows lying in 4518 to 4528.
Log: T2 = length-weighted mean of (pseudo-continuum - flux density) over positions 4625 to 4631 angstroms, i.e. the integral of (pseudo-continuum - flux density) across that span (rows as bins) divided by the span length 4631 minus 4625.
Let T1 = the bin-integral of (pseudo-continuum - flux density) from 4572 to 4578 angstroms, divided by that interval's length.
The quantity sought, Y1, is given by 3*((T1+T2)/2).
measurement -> -9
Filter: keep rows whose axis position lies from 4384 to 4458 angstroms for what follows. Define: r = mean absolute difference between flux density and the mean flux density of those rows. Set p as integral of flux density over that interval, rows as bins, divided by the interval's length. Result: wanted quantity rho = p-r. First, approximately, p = 32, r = 2.4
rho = 29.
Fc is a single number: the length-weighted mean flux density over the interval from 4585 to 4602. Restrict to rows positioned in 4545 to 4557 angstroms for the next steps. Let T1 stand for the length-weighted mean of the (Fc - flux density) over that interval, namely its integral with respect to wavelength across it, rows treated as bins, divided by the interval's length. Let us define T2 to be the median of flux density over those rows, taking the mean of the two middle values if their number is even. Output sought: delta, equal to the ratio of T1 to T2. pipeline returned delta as -0.064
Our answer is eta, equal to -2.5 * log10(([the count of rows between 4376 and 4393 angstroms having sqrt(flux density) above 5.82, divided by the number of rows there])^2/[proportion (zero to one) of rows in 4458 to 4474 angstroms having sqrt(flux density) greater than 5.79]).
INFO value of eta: 2.3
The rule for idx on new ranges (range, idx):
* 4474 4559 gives 30.4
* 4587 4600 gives 30.2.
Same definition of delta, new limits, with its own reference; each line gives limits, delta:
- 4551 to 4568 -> -0.064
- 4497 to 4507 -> -0.034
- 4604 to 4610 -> -0.080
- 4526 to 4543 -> -0.044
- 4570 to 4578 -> -0.093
